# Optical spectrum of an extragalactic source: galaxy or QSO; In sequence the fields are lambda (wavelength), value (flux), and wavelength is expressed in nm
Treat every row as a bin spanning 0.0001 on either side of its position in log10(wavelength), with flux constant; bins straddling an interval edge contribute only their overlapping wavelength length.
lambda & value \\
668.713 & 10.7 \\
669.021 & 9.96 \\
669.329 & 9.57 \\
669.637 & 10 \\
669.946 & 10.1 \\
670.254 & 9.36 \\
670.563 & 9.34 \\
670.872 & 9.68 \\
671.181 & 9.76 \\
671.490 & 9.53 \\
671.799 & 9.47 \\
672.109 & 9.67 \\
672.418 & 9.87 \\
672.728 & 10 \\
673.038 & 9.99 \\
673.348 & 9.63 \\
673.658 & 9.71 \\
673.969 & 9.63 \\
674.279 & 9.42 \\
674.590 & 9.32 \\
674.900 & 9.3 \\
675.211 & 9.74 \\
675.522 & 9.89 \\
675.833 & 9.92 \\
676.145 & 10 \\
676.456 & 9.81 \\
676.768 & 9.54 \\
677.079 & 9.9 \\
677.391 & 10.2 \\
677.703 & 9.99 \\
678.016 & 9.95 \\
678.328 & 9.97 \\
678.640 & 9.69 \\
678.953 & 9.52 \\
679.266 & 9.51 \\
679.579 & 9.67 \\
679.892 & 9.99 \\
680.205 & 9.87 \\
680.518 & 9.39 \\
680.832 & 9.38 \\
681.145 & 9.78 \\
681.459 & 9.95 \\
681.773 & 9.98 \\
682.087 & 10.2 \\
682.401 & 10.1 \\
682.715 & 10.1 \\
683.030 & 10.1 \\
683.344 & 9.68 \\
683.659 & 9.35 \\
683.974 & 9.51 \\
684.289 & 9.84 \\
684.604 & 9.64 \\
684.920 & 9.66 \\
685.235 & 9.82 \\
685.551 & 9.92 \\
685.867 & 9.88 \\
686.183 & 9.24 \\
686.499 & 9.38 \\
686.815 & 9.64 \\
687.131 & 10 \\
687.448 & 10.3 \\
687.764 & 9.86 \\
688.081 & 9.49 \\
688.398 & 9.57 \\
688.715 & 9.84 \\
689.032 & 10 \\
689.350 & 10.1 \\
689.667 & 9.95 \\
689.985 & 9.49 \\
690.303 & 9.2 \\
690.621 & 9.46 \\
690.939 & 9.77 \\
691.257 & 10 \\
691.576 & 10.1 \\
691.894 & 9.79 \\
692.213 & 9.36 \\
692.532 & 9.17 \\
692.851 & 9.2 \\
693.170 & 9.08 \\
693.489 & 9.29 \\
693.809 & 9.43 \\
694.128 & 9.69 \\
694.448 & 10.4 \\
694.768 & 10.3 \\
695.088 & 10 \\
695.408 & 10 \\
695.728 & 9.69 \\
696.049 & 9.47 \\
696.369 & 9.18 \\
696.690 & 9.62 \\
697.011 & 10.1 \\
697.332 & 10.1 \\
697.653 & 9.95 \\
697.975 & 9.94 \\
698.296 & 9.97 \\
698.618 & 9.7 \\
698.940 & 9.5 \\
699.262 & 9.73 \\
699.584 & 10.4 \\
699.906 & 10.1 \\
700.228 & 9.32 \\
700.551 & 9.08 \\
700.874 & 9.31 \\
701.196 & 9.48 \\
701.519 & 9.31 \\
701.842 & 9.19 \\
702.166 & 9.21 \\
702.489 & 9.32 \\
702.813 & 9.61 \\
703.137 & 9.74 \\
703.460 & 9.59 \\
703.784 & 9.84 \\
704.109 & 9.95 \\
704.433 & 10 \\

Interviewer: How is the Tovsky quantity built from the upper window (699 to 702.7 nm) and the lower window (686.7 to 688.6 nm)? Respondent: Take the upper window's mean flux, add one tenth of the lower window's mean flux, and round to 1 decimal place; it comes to 10.5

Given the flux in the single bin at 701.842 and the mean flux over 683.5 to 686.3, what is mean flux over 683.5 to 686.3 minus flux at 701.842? 0.5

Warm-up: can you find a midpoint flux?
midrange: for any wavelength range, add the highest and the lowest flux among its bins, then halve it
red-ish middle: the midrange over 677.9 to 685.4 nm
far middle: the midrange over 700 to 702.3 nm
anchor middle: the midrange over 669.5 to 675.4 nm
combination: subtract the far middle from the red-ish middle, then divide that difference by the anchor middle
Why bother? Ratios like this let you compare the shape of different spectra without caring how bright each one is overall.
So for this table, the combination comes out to 0.051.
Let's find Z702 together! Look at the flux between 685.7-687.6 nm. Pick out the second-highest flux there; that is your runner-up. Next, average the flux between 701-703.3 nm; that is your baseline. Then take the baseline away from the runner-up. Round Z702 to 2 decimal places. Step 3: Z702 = 0.59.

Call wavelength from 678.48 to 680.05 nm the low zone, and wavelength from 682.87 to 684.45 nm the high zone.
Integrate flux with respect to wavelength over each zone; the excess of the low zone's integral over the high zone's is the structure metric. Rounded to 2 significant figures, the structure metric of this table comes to -0.13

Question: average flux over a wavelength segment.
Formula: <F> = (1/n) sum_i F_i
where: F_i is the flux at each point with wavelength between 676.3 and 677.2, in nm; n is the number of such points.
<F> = 9.75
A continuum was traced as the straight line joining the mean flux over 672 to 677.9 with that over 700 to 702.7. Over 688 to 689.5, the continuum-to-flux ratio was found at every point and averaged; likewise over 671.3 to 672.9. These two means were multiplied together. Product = 0.982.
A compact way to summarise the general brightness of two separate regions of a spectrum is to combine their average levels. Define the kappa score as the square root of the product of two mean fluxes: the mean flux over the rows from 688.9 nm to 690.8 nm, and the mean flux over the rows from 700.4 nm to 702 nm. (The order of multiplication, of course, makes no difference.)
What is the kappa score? 9.48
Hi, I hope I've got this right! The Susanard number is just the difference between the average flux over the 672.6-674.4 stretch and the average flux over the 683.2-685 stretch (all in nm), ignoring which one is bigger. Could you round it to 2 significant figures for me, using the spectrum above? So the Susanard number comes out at 0.12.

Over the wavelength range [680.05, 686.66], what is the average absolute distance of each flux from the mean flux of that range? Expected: 0.24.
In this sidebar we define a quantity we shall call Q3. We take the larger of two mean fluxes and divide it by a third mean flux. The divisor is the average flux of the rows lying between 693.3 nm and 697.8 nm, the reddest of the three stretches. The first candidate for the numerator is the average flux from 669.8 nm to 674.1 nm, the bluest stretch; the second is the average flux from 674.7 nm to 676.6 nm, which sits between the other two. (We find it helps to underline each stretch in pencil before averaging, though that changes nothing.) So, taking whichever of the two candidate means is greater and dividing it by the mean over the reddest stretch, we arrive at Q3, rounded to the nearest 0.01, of 1.00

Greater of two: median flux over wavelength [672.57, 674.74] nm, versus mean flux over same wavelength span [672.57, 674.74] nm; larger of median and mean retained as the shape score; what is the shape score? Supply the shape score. 9.67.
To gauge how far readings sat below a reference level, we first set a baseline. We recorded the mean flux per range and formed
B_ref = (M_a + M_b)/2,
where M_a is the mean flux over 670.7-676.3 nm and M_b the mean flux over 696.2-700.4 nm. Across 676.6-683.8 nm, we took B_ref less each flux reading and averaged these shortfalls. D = -0.06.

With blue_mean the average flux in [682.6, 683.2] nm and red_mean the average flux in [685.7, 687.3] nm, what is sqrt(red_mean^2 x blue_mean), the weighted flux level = 30.6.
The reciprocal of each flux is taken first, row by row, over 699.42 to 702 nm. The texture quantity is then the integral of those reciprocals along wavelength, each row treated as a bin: 0.272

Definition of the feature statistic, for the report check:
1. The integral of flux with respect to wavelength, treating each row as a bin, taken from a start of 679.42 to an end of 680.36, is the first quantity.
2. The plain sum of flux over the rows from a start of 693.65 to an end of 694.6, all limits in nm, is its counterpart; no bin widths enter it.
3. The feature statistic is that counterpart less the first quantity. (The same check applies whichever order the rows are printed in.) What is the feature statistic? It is 20.3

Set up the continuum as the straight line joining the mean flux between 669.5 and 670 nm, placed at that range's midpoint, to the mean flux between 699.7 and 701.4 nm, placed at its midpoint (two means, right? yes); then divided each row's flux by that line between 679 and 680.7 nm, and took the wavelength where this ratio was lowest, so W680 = 680.518 nm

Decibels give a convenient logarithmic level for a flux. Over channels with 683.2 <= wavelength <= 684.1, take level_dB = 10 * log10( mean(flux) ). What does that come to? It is 9.78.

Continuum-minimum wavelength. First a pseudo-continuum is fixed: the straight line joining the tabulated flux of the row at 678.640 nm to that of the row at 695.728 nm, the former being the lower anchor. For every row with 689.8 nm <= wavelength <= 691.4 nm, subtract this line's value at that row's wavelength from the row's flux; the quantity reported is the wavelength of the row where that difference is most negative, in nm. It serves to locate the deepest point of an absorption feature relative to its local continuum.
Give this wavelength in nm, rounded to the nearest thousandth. 690.303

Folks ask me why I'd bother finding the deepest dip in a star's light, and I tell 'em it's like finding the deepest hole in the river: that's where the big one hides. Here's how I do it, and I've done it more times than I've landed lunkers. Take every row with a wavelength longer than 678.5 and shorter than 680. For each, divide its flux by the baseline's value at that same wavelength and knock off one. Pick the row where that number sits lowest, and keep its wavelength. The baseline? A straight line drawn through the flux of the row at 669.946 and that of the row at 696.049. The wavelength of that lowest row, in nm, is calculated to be 679.266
